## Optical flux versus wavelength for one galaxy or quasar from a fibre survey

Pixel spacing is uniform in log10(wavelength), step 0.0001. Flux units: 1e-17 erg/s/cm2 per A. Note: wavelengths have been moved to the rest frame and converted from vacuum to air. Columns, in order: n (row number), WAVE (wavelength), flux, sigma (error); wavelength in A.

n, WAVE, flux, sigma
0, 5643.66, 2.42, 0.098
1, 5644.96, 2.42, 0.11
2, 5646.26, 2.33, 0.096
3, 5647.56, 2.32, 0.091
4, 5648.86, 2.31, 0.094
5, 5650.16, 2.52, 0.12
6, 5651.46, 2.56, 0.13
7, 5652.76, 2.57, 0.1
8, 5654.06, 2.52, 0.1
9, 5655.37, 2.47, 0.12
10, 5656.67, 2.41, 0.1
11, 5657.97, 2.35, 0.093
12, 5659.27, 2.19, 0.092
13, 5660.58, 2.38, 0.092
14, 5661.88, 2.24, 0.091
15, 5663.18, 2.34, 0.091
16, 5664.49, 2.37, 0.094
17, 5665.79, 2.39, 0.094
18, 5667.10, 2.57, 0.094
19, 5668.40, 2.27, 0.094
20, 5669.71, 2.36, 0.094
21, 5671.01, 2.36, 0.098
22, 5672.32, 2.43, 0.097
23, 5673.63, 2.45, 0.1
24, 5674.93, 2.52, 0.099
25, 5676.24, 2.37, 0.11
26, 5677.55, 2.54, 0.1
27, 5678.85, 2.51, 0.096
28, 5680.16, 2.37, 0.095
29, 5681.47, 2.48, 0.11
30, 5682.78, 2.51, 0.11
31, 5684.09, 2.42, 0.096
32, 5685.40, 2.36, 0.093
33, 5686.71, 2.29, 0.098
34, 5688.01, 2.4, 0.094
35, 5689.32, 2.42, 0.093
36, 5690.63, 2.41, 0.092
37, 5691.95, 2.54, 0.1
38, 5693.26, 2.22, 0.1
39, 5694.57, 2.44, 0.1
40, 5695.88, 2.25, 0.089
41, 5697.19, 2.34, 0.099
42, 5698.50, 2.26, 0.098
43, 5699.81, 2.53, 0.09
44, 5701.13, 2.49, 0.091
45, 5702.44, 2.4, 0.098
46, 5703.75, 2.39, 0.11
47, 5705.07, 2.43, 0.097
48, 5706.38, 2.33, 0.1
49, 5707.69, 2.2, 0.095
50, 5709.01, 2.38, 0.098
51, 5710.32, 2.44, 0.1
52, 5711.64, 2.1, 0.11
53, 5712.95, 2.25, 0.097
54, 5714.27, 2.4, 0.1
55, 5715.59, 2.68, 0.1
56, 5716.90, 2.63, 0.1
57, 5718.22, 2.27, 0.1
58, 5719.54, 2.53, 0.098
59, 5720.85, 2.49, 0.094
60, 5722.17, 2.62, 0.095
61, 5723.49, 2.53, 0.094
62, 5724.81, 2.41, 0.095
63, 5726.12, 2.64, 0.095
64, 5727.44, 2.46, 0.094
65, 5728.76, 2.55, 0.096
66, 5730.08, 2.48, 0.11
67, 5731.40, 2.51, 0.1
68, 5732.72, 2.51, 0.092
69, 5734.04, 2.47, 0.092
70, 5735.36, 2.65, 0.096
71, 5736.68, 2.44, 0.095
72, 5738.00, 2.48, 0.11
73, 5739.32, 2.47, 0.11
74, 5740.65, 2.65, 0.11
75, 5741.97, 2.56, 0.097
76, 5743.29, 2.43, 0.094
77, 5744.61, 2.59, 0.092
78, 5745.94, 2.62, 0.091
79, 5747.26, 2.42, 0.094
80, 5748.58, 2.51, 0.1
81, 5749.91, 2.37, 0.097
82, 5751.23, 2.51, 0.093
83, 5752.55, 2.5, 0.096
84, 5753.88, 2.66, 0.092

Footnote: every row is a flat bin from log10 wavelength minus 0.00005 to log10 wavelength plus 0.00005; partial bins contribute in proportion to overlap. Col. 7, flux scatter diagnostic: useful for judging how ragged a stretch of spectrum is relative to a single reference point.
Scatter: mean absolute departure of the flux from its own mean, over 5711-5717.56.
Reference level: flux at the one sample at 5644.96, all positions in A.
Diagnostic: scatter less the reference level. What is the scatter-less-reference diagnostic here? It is -2.23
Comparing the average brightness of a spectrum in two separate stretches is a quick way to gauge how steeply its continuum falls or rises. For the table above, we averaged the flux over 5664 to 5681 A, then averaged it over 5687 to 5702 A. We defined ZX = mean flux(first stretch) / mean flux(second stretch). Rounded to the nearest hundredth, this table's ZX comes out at 1.01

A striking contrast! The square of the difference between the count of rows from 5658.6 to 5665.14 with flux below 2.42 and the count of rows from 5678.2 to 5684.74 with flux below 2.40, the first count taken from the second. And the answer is 16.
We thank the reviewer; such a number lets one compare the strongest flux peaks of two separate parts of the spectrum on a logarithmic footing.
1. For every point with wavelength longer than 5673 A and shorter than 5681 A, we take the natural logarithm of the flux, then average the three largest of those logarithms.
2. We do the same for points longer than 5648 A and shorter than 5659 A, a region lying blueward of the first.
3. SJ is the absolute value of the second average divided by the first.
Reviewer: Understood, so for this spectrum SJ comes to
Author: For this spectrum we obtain 1.01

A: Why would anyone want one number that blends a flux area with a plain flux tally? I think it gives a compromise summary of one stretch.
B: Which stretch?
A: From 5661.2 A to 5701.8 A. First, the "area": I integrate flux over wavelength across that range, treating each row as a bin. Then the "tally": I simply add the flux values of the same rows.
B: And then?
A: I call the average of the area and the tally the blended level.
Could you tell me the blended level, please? 86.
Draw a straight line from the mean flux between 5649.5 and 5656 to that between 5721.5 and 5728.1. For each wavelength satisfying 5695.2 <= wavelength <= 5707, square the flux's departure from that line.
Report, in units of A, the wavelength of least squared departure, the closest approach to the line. 5699.81 A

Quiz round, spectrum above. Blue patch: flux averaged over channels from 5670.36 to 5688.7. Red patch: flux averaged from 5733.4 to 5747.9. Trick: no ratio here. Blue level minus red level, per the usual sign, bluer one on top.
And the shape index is -0.10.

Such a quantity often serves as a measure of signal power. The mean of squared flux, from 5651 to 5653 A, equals 6.6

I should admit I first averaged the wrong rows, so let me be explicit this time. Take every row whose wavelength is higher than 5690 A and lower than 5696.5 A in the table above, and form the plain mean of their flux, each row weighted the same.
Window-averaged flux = 2.37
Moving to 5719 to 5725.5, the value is 2.52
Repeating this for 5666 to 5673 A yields 2.40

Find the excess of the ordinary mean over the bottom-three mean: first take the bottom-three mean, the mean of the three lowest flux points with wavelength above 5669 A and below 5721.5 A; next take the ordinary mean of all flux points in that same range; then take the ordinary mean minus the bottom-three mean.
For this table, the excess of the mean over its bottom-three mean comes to 0.231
